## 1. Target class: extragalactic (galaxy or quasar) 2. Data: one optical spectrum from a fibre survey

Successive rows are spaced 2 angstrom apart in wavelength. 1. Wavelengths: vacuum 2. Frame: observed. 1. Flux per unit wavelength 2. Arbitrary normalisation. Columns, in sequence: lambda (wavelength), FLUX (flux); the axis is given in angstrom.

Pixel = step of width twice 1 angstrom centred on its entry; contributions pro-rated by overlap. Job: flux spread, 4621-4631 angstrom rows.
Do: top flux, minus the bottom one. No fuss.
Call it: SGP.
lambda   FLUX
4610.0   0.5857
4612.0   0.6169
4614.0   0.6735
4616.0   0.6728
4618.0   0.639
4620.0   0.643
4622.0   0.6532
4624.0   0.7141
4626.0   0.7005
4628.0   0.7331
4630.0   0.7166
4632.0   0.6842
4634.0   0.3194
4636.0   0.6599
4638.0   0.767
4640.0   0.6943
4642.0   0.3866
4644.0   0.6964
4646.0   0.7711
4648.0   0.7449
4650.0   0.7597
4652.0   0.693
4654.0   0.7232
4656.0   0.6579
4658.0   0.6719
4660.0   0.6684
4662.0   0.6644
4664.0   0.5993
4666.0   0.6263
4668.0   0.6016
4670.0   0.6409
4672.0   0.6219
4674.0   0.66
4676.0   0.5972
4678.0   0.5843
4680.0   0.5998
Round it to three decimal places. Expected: 0.080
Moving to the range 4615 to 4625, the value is 0.075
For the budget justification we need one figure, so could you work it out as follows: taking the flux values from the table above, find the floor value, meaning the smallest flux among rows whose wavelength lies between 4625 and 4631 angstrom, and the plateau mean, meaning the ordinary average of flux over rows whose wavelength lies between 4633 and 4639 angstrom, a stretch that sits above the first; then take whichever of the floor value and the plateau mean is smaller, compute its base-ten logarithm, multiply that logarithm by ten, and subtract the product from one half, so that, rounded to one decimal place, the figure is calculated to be 2.9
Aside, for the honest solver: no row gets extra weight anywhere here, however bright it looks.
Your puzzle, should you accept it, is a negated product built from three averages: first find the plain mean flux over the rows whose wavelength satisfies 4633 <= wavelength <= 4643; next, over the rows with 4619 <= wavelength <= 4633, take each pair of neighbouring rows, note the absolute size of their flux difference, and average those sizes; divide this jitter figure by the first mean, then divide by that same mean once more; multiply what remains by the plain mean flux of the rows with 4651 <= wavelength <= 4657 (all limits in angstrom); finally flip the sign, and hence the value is -0.060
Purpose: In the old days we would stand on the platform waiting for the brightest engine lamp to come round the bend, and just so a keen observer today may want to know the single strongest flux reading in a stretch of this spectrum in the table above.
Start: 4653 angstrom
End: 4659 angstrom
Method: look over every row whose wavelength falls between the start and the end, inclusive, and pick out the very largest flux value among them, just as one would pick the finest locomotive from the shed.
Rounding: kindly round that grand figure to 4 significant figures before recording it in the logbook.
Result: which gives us 0.7232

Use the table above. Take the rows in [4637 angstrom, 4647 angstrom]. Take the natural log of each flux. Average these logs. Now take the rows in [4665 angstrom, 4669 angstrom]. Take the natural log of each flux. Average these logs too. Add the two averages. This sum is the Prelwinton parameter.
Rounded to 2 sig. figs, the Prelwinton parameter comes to -0.93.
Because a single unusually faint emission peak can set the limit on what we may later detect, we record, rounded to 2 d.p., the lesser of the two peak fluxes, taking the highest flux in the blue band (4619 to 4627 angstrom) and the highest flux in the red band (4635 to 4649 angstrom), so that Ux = 0.71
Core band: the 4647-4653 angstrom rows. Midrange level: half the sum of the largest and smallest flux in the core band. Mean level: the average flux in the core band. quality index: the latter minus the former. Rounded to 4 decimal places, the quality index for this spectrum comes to 0.0062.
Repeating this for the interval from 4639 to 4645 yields 0.0509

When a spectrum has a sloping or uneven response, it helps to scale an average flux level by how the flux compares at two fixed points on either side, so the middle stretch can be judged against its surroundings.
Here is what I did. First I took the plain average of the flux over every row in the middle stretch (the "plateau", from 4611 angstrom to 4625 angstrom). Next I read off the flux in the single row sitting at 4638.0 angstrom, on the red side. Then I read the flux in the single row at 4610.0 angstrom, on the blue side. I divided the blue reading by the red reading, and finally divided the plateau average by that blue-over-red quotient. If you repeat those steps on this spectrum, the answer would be 0.86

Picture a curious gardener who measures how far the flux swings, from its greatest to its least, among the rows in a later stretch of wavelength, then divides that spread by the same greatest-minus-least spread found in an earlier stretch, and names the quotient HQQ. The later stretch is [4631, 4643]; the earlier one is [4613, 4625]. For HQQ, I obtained 6.0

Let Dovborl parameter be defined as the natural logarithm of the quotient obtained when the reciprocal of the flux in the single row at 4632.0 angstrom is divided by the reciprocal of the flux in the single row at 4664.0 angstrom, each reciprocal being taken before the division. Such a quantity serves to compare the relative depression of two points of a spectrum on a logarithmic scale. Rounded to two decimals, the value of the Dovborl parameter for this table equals -0.13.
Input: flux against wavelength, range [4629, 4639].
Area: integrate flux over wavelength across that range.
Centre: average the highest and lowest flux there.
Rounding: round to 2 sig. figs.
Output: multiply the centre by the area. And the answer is 3.4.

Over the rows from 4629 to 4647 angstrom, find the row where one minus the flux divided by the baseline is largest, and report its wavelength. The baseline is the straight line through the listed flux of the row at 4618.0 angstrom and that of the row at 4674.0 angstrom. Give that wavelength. 4634.0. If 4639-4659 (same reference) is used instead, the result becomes 4642.0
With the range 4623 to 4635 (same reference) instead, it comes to 4634.0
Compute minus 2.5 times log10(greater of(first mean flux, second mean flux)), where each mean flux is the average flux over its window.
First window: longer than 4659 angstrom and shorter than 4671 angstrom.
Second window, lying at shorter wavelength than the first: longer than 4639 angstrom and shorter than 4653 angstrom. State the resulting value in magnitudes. 0.42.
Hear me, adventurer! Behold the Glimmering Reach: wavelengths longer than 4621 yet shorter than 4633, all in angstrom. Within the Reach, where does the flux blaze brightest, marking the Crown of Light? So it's 4628.0 angstrom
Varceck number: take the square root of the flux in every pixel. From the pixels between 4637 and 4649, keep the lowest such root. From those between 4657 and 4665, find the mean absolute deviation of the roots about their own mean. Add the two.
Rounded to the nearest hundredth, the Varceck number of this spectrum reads 0.64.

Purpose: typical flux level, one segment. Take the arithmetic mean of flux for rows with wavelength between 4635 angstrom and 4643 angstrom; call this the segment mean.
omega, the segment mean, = 0.63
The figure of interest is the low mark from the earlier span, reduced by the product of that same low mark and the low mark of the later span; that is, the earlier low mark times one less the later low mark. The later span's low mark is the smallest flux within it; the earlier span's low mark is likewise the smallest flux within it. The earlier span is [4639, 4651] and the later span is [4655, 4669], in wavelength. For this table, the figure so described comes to 0.15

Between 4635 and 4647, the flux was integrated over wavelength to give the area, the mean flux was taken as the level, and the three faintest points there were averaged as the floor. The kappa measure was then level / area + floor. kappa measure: 0.664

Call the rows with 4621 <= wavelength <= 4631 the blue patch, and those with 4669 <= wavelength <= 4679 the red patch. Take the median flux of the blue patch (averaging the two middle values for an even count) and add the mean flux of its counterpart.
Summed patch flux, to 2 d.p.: 1.33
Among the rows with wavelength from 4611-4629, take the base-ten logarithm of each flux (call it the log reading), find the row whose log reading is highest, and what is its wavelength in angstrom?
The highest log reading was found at 4628.0 angstrom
